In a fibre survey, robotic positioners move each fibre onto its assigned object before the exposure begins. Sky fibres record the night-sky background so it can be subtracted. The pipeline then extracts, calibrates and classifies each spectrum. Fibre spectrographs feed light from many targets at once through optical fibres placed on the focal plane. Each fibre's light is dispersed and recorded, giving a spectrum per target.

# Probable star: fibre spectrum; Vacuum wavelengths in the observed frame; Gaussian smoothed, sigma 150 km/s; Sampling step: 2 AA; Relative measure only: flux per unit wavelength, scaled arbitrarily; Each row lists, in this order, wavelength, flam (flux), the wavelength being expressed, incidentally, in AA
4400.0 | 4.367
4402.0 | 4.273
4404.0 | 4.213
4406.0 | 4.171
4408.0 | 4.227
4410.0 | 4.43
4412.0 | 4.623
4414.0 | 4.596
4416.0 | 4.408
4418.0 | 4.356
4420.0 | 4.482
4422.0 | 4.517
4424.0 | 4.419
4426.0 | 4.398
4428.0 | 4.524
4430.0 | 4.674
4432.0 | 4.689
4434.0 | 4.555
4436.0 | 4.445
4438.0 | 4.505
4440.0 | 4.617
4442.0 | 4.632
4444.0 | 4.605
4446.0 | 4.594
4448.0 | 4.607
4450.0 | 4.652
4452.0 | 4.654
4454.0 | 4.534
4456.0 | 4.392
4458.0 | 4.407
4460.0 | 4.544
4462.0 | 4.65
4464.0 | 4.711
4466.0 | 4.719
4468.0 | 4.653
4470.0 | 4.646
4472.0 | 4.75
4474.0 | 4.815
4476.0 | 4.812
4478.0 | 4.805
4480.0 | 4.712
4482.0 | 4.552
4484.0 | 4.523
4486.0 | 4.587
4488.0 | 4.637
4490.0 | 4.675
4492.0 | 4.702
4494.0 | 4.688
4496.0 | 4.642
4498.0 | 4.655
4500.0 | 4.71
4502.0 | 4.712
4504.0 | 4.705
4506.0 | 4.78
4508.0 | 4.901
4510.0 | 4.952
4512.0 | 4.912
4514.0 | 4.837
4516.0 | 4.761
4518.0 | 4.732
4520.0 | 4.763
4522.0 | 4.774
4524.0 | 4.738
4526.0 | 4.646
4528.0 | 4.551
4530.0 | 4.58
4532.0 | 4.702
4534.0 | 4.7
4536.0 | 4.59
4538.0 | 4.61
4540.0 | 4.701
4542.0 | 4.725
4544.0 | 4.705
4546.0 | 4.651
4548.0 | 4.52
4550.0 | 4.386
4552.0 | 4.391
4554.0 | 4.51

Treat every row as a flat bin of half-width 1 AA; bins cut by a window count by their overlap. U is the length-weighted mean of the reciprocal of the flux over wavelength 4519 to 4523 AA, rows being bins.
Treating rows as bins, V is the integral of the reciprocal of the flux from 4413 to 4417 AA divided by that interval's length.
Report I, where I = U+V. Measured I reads 0.432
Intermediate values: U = 0.210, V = 0.222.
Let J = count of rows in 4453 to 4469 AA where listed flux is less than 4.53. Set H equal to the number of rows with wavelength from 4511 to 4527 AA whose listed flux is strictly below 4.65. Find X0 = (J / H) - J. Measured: 0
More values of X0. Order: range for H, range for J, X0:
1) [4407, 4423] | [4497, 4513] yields 0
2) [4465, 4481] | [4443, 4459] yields 0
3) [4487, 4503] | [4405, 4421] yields -3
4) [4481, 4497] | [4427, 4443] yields -2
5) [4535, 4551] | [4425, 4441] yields -3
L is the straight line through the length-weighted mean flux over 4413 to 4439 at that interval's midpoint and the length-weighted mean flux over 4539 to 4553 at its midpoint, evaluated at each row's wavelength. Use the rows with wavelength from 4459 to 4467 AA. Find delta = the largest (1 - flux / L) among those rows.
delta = 0.00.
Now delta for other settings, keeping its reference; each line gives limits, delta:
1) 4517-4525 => -0.04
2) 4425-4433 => 0.02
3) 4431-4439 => 0.01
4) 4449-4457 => 0.03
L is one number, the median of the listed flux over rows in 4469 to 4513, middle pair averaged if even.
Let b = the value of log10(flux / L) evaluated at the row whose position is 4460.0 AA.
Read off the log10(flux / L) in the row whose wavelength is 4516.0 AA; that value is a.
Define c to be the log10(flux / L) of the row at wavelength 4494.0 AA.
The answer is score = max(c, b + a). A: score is -0.002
